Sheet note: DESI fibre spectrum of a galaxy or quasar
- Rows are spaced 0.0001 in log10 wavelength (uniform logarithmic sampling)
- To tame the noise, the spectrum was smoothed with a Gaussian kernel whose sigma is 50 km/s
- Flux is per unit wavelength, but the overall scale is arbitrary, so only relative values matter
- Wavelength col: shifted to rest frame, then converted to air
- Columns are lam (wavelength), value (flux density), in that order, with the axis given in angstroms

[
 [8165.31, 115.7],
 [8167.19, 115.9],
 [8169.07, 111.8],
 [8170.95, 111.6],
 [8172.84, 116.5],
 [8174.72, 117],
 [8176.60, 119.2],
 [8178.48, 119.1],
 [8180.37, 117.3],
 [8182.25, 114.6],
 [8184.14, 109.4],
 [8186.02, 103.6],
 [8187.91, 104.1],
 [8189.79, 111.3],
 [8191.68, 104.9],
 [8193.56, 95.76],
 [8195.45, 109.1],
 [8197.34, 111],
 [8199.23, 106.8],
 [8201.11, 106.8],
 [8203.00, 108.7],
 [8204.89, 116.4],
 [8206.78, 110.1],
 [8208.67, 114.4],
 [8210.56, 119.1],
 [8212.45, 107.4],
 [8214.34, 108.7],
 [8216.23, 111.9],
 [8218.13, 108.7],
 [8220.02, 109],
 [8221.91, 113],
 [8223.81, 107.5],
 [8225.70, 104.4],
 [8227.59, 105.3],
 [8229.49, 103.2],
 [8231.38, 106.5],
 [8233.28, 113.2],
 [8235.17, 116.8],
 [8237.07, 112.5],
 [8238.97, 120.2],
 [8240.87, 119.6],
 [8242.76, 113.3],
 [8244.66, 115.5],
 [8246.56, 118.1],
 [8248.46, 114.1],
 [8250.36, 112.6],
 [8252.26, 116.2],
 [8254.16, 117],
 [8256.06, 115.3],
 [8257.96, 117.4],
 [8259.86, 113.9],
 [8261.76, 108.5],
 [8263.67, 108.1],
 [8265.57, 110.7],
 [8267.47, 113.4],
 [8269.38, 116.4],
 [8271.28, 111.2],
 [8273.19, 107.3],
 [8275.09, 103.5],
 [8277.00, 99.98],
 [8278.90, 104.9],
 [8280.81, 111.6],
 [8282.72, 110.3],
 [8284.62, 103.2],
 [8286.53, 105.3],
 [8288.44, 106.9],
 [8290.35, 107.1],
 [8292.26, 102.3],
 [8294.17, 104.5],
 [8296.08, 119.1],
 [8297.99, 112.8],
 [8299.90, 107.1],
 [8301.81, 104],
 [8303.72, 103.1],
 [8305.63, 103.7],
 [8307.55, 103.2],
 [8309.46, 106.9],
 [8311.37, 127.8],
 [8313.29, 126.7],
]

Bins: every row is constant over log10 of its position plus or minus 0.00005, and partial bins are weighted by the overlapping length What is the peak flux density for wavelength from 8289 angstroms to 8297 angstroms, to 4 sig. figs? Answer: 119.1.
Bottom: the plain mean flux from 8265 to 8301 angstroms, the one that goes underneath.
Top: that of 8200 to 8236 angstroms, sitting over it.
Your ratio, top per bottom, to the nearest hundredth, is 1.02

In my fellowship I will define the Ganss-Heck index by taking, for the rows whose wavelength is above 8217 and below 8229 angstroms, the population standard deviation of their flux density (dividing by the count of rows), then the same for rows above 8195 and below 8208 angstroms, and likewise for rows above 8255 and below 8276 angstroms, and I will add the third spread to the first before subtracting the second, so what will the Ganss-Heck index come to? 3.9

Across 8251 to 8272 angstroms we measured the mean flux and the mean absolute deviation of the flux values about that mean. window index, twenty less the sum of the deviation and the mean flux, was -96.3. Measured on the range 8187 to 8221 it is -92.5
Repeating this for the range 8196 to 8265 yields -95.9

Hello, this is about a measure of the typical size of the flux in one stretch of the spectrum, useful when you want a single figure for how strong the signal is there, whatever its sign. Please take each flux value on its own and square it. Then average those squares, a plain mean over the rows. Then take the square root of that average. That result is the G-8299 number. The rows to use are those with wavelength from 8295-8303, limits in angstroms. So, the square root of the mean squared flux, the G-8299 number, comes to 111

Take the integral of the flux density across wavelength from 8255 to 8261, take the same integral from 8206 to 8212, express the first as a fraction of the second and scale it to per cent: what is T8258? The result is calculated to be 101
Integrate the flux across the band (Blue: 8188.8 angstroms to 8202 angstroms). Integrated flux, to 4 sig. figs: 1407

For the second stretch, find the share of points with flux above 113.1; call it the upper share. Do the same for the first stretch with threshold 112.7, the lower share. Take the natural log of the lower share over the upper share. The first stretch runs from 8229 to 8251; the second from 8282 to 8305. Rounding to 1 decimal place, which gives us 2.1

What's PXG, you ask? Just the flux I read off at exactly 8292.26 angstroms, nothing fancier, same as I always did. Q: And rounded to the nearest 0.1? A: 102.3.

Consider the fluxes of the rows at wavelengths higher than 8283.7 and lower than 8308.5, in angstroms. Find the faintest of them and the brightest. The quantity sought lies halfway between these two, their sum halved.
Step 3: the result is 111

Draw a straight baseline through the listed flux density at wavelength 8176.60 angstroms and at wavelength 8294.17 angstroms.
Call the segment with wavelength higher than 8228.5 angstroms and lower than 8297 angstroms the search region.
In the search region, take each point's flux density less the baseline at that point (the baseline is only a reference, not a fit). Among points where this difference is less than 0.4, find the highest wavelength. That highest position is 8294.17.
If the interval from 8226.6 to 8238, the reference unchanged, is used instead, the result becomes 8231.38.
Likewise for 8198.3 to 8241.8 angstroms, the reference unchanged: 8231.38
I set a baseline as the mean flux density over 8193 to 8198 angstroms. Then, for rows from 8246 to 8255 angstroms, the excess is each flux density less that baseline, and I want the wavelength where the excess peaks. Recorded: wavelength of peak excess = 8246.56 angstroms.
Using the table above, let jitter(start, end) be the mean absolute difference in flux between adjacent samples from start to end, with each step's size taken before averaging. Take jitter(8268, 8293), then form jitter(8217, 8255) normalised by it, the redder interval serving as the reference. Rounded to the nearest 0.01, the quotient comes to 0.88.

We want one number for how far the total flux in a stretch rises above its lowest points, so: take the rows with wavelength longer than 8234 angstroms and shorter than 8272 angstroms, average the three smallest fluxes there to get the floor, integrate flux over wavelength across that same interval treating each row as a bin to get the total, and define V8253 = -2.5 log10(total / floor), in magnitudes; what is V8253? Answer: -4.002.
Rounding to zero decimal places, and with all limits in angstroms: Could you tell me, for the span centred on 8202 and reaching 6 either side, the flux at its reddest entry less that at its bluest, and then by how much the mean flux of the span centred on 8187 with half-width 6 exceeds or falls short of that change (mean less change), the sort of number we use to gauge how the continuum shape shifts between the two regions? 109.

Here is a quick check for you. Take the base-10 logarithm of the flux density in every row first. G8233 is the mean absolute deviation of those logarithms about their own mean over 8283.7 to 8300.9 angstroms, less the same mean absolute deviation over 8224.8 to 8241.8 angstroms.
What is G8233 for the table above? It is -0.008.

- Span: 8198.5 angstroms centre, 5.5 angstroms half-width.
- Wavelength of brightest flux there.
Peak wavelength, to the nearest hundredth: 8197.34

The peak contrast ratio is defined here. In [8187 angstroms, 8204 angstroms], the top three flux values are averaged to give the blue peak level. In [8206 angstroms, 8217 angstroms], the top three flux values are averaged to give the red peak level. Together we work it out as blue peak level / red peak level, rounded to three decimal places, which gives 0.959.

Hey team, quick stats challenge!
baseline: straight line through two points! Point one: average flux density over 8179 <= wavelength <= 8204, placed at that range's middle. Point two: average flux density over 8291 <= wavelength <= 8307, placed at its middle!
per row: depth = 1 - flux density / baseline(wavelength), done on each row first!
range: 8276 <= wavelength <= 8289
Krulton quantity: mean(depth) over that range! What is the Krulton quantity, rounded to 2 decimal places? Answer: 0.01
